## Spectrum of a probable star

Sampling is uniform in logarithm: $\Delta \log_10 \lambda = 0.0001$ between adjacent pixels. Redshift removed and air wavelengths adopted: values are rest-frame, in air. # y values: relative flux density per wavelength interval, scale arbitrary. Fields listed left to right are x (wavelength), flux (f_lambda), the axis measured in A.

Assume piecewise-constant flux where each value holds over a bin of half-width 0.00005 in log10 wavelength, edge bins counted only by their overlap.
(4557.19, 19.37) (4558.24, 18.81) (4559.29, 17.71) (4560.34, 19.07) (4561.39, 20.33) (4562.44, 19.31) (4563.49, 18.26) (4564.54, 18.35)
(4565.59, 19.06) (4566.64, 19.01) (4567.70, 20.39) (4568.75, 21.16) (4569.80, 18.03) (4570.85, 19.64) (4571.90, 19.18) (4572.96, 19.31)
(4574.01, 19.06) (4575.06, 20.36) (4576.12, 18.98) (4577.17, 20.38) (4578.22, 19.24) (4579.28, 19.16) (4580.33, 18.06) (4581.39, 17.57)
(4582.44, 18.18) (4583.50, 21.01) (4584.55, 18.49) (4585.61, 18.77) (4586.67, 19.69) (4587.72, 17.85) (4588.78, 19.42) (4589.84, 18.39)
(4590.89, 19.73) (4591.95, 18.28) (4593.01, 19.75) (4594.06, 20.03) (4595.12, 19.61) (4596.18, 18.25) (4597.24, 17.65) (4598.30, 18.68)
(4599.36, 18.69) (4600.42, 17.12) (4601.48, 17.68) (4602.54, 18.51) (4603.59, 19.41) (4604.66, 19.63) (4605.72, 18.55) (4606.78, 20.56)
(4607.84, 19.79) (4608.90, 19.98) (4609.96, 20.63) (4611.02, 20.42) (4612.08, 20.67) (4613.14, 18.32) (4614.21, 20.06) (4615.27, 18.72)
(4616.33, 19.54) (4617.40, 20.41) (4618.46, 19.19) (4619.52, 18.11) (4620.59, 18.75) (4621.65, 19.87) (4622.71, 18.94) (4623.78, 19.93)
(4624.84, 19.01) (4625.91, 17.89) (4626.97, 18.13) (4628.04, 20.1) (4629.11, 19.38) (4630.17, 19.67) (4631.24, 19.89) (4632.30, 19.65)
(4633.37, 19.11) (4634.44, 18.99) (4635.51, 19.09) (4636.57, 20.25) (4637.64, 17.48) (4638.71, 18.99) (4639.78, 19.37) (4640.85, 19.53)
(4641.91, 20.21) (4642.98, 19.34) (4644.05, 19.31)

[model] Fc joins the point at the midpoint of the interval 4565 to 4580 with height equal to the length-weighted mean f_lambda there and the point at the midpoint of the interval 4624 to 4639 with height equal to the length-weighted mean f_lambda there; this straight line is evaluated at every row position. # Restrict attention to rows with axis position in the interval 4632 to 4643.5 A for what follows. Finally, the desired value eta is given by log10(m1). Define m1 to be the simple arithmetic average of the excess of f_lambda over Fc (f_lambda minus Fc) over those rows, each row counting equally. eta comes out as -0.8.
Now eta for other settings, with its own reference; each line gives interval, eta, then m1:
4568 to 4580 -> -1.5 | 0.03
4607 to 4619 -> -0.3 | 0.55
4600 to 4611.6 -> -1.9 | 0.01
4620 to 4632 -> -1.2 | 0.07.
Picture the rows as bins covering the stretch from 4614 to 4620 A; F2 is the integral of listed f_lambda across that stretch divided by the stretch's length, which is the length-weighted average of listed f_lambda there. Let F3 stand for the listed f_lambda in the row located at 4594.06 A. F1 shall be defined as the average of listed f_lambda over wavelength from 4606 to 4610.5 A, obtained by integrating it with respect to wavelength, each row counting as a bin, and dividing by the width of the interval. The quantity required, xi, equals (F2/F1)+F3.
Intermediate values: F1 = 20.2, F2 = 19.3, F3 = 20.03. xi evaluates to 21.0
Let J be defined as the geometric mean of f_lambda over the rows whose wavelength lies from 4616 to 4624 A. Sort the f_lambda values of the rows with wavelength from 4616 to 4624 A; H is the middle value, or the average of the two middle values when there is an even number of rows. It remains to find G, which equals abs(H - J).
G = 0.04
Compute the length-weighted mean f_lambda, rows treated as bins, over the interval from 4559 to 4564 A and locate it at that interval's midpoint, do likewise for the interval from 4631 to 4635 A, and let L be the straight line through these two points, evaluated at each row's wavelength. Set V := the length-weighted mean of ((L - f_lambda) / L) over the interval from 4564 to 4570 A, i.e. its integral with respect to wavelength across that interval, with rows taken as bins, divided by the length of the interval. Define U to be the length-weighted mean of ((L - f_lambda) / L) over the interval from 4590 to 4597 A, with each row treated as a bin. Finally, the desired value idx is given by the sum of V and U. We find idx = -0.02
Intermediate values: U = 0.00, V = -0.020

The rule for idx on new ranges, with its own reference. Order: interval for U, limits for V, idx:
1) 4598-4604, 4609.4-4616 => 0.02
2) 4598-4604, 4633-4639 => 0.07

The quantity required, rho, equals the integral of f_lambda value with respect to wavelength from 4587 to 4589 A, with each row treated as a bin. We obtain 37.3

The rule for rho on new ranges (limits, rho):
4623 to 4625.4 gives 46.5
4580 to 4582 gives 35.6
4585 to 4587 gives 38.2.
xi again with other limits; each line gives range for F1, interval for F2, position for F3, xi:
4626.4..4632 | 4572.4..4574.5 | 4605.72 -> 19.5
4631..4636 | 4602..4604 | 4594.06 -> 21.0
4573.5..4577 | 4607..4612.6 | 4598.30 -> 19.7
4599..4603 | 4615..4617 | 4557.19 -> 20.4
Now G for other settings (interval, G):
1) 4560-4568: 0.14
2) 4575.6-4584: 0.03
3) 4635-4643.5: 0.09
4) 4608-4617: 0.24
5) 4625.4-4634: 0.30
